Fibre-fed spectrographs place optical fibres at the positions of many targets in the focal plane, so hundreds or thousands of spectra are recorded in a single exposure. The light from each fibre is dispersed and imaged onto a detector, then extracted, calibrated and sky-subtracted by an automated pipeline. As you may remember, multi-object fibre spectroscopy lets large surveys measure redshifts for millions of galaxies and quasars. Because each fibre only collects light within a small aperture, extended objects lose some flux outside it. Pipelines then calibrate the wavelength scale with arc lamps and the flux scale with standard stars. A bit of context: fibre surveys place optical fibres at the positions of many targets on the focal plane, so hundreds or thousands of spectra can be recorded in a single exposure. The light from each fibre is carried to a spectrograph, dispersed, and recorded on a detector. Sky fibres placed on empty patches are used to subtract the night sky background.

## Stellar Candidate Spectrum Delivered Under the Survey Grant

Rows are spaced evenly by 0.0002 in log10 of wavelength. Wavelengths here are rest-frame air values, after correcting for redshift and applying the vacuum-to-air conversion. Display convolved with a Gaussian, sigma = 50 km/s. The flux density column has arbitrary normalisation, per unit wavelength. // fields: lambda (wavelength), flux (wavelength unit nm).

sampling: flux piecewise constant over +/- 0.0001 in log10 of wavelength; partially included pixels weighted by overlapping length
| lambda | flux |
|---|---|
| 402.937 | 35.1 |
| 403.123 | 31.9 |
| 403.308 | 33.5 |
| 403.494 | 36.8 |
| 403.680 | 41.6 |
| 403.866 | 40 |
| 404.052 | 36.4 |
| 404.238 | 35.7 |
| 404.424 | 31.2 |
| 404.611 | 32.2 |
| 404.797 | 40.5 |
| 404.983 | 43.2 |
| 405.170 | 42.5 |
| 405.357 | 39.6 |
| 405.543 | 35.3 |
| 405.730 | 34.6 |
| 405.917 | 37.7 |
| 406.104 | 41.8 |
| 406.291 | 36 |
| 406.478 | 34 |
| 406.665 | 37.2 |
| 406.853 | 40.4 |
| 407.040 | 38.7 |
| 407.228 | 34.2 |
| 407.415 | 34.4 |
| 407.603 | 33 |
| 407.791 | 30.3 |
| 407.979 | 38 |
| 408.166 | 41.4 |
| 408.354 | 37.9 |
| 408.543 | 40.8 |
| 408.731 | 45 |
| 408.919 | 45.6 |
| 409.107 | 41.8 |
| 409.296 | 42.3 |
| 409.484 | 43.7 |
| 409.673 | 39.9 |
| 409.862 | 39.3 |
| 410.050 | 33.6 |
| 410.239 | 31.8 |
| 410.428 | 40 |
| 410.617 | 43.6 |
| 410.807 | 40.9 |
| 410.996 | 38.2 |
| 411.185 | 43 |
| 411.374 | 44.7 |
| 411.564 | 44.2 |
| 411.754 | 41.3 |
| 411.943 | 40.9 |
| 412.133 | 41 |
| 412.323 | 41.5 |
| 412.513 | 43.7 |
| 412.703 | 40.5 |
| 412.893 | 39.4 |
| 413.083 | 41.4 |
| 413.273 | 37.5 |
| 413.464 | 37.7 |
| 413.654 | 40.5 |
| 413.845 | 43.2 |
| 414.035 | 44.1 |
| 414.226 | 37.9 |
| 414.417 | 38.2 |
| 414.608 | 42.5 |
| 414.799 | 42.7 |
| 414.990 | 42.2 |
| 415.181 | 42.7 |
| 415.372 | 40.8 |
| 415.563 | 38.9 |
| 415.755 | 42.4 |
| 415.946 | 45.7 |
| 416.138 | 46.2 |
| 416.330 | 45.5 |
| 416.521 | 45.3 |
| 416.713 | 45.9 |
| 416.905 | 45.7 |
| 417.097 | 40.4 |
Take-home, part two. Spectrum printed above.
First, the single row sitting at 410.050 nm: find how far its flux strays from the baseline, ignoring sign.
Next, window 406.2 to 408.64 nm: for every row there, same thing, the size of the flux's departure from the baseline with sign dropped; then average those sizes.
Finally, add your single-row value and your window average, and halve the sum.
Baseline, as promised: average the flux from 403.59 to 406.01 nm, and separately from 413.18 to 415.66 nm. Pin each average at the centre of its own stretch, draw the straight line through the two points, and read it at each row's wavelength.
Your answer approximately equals 4.3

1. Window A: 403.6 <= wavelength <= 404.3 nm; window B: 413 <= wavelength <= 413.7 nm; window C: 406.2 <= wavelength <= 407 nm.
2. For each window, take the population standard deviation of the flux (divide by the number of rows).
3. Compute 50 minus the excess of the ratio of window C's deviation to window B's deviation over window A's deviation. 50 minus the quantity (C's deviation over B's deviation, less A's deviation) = 51.1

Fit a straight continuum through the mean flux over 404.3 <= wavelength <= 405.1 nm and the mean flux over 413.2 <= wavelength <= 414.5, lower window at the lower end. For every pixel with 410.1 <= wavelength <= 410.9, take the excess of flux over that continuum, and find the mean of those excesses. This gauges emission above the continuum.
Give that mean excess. 0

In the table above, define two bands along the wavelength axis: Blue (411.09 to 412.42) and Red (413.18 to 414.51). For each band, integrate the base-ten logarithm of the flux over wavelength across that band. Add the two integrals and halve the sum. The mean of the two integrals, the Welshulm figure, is 2.15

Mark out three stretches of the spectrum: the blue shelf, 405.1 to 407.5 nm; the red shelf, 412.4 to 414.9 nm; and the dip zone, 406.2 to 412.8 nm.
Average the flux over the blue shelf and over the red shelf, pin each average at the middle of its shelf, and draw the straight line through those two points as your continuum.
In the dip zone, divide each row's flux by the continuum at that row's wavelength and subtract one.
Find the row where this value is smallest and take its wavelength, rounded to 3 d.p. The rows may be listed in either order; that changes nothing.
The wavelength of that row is 407.791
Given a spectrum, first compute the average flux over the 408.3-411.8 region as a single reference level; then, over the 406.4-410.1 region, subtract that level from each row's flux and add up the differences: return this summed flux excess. -47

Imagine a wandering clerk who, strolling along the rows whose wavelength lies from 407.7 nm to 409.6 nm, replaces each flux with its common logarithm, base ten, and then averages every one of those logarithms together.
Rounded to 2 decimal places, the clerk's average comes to 1.61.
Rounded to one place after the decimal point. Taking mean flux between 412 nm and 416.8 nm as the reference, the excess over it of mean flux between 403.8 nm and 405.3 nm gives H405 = -4.2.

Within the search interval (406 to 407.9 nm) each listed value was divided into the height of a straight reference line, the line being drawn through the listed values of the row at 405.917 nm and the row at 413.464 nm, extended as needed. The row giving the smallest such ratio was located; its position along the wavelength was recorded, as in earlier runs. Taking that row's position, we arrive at 406.104 nm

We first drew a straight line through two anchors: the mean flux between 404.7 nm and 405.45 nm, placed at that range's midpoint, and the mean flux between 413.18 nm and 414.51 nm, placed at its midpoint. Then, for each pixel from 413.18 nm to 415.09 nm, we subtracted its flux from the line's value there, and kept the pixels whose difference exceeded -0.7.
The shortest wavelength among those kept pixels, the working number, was 413.273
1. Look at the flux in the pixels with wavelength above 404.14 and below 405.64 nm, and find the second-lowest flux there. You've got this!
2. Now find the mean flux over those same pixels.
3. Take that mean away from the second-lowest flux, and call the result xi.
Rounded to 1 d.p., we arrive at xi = -5.3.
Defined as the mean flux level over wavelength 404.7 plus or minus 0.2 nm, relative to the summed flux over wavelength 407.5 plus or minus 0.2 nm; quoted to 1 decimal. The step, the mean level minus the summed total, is -31.1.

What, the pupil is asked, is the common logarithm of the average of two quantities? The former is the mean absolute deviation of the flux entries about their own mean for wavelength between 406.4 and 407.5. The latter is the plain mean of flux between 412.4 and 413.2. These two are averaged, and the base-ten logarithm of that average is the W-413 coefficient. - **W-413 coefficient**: 1.34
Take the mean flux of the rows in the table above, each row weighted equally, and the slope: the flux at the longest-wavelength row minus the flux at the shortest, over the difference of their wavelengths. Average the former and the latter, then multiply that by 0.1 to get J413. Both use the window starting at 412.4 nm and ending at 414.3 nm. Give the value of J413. 1.86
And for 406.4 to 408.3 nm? 2.03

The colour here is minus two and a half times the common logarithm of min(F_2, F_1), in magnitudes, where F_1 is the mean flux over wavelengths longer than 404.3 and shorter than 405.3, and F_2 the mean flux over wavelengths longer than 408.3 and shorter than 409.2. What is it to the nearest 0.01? -3.95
